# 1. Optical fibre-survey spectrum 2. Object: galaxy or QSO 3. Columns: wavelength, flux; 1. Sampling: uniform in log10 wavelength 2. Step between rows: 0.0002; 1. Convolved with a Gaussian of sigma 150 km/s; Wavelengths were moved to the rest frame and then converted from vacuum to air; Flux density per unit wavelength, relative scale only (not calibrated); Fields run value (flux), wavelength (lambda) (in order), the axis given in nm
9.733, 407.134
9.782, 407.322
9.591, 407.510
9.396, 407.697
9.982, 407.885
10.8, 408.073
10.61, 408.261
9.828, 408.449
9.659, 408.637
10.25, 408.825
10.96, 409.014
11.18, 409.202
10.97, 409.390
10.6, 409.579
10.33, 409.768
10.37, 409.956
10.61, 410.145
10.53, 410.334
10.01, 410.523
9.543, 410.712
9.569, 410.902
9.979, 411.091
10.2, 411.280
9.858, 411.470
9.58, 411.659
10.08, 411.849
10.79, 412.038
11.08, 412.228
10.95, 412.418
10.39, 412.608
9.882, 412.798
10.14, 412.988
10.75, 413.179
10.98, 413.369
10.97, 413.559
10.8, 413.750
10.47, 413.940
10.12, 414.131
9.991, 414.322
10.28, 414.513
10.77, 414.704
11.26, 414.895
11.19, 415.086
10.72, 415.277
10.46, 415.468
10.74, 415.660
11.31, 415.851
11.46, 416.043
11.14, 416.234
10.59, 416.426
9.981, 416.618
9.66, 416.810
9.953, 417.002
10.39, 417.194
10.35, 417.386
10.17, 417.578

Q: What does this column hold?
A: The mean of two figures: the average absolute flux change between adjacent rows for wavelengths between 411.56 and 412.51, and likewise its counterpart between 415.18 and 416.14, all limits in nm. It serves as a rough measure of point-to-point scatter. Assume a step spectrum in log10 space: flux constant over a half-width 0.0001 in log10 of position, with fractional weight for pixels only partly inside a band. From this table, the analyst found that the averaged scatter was 0.36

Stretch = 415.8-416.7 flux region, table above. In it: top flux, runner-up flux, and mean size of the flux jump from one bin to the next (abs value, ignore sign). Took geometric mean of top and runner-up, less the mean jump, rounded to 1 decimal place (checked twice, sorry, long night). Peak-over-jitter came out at 11.0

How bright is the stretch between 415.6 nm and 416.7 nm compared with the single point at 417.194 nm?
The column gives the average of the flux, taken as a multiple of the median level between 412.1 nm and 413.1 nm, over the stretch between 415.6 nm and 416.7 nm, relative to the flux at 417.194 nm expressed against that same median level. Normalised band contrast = 1.05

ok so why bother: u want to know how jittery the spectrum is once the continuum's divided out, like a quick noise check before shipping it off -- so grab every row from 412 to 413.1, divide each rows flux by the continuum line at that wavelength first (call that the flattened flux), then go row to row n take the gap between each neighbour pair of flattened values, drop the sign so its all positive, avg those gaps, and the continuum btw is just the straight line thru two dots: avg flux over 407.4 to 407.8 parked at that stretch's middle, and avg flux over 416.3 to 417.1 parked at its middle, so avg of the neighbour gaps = 0.036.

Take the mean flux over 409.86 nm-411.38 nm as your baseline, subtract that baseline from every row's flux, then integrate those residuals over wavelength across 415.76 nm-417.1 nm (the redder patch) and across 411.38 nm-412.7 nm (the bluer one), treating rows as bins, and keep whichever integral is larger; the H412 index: 0.65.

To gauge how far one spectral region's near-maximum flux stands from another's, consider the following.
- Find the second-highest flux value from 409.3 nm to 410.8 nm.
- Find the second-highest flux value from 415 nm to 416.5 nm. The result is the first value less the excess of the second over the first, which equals 9.9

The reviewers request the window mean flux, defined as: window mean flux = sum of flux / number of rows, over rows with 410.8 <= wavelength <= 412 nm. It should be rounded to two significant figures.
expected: 9.9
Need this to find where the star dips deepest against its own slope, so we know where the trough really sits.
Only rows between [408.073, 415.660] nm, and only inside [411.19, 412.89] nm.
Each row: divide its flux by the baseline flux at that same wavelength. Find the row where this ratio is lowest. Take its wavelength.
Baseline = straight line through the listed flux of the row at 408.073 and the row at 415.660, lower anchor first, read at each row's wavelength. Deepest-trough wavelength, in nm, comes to 411.659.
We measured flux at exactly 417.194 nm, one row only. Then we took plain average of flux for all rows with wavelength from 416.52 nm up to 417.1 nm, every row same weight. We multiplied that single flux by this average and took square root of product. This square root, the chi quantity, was 10.1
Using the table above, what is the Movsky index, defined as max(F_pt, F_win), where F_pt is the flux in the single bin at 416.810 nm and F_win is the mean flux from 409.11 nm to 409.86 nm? 10.8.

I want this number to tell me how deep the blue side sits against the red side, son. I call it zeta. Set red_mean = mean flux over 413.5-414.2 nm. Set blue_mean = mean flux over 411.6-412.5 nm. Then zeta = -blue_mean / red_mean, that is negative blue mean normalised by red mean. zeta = -0.99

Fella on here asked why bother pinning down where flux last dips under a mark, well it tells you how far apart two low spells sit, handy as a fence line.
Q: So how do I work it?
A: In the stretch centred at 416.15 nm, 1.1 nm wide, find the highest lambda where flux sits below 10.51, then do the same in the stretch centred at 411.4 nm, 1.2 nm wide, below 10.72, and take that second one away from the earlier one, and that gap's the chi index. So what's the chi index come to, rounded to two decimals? 4.77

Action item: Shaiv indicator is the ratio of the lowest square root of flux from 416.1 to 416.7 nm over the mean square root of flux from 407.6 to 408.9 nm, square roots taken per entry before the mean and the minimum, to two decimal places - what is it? 1.00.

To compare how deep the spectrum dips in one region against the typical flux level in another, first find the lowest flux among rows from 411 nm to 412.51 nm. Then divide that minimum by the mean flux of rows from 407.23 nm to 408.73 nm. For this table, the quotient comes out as 0.96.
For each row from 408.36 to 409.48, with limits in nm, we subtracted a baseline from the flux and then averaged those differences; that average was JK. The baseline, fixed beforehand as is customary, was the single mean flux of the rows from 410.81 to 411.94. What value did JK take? 0.60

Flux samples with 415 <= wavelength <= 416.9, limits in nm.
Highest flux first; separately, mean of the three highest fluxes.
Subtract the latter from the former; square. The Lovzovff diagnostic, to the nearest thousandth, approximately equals 0.020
